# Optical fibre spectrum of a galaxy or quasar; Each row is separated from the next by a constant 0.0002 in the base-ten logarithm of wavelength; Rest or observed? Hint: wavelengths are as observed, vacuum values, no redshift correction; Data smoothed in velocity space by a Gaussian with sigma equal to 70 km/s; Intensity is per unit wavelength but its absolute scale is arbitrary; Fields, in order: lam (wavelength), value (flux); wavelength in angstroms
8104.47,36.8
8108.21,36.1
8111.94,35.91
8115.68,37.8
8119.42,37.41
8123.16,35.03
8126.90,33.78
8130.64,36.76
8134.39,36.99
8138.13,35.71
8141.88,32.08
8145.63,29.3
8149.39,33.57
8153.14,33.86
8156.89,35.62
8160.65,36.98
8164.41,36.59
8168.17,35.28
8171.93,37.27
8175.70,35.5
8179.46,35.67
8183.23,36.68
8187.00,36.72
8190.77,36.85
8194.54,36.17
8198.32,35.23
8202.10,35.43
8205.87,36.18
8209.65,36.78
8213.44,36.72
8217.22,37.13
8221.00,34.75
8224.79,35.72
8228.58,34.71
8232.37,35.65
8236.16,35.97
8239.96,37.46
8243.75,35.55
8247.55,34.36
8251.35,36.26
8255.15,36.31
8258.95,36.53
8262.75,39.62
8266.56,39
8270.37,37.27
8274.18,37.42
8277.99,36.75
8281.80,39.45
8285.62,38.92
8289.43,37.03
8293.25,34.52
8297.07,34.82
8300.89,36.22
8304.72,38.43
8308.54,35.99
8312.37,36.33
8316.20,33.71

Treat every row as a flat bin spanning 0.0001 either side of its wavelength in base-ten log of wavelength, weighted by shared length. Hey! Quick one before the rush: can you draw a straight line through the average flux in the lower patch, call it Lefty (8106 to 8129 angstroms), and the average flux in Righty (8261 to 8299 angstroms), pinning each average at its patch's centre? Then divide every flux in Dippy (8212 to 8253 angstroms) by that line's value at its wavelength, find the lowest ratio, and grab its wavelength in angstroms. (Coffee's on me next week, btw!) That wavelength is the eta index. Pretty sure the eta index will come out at 8247.55 angstroms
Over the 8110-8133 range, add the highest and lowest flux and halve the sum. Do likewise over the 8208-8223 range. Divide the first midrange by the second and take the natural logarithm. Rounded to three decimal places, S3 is -0.004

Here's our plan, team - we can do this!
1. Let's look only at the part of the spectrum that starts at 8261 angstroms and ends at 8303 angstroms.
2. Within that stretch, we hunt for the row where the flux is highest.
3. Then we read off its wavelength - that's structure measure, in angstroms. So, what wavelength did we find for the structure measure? 8262.75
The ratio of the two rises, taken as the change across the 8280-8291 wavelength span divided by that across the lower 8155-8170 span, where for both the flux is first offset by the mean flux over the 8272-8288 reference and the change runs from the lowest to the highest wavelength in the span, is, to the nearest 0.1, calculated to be 7.1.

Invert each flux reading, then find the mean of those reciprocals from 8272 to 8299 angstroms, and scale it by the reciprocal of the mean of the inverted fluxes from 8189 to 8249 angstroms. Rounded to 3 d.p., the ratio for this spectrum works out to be 0.973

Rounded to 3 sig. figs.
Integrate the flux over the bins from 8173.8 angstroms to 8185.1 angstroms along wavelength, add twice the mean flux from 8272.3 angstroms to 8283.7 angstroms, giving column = 482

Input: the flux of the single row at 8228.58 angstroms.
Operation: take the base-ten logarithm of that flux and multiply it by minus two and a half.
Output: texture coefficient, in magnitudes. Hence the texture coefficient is -3.85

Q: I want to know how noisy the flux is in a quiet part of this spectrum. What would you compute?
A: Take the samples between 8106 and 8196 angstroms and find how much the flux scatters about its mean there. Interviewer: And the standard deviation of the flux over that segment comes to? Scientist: 1.9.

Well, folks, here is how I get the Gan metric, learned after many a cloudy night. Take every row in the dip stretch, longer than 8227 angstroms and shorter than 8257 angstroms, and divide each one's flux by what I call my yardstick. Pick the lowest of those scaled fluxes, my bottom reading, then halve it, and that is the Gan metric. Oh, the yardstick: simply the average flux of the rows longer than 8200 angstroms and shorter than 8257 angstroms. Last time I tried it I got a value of 0.478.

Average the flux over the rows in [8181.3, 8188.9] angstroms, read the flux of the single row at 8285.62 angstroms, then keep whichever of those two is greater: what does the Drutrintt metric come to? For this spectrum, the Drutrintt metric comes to 38.9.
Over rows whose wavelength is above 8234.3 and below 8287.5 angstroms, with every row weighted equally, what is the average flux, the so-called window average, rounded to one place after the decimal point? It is 37.2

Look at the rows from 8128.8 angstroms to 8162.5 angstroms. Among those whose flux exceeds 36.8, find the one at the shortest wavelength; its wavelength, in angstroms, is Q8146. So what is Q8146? 8134.39 angstroms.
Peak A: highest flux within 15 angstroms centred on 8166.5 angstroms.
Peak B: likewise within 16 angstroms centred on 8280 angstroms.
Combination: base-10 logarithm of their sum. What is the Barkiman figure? 1.88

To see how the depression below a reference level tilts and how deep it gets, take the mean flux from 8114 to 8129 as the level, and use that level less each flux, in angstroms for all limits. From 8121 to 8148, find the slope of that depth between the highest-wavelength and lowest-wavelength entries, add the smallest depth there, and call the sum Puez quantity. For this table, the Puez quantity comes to -0.73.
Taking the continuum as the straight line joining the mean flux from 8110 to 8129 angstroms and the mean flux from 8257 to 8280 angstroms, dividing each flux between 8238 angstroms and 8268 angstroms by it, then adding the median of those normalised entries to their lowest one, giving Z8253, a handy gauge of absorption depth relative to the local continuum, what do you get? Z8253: 1.88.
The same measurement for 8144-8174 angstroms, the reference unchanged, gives 1.78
